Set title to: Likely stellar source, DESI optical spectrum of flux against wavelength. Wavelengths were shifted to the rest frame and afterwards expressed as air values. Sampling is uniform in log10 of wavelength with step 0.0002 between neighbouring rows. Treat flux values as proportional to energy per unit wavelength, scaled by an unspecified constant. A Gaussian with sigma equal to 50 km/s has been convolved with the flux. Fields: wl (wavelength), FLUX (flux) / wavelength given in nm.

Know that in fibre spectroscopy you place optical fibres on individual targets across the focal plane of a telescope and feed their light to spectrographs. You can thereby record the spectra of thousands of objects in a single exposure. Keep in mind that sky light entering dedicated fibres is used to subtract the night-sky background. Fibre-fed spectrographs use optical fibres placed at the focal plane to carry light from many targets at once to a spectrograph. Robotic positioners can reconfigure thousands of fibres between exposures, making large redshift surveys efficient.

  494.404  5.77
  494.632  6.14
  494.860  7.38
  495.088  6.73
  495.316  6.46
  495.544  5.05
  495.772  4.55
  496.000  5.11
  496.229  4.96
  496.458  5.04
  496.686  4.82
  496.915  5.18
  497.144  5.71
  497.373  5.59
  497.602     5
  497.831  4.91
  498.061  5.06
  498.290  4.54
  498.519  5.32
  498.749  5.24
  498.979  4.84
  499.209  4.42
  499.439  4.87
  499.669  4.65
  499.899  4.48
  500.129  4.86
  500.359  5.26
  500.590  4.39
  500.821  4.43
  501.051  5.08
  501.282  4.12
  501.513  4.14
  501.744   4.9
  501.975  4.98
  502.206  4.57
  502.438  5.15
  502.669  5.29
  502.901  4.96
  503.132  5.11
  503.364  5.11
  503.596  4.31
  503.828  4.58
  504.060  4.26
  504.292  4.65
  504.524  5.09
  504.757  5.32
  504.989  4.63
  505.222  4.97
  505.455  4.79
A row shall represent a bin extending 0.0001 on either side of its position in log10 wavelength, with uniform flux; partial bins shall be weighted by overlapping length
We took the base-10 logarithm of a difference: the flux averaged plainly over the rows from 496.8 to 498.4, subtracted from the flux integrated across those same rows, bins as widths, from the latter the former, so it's 0.5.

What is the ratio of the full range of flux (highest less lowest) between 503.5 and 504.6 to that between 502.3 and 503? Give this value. 2.5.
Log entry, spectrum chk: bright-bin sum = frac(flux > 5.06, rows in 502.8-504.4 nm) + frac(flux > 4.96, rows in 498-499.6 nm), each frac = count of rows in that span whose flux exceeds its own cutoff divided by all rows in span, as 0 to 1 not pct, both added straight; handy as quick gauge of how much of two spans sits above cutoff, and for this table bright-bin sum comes 0.71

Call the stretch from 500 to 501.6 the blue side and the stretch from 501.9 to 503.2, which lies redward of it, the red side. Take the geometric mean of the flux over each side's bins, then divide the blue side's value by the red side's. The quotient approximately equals 0.92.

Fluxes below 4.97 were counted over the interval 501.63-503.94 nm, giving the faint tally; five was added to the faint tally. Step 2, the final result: 10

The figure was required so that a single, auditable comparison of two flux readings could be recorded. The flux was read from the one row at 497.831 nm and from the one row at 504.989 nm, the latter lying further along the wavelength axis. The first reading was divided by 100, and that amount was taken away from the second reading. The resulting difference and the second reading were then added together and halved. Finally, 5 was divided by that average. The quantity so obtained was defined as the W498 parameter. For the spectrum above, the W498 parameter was 1.09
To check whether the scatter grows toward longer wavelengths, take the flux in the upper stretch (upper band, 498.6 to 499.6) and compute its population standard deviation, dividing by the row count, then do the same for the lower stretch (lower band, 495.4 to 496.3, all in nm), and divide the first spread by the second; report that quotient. 1.33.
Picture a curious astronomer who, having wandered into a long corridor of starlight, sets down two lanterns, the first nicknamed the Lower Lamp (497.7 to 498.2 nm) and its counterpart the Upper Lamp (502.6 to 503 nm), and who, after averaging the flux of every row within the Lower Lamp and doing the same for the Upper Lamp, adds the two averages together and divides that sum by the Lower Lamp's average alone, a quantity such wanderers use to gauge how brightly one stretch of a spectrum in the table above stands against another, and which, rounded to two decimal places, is 2.03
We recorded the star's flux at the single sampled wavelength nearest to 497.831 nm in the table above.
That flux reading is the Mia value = 4.91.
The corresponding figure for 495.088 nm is 6.73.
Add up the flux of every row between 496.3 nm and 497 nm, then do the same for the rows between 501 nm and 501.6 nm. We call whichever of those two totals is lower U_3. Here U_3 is 13.3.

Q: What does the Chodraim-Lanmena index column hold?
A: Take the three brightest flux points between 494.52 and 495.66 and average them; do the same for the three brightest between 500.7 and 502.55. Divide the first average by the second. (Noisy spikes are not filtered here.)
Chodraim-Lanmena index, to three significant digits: 1.35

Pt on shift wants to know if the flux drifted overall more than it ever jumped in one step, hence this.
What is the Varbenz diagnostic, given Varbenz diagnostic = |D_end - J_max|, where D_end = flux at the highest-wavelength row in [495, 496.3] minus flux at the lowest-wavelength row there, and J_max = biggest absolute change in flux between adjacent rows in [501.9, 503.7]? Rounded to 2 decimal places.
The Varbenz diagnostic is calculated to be 2.57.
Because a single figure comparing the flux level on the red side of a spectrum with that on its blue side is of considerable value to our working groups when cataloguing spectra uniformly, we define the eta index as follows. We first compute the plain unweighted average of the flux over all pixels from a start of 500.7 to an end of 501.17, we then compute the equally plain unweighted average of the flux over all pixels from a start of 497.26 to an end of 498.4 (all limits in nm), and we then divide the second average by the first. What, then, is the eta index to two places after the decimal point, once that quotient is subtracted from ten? 8.94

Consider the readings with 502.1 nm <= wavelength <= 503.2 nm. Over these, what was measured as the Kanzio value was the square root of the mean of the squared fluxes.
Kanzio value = 5.0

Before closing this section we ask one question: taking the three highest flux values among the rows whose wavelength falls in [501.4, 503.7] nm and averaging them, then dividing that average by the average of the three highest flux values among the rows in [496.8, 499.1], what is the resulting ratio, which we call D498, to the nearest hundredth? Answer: 0.94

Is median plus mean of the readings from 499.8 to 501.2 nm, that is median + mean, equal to 9.4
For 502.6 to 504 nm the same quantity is 9.9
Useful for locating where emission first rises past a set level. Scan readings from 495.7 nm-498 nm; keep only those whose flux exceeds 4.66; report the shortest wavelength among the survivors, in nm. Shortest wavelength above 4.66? 496.000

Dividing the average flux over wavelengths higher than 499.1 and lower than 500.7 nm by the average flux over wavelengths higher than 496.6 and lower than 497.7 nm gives 0.89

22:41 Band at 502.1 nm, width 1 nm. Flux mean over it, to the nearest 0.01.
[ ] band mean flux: 4.90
